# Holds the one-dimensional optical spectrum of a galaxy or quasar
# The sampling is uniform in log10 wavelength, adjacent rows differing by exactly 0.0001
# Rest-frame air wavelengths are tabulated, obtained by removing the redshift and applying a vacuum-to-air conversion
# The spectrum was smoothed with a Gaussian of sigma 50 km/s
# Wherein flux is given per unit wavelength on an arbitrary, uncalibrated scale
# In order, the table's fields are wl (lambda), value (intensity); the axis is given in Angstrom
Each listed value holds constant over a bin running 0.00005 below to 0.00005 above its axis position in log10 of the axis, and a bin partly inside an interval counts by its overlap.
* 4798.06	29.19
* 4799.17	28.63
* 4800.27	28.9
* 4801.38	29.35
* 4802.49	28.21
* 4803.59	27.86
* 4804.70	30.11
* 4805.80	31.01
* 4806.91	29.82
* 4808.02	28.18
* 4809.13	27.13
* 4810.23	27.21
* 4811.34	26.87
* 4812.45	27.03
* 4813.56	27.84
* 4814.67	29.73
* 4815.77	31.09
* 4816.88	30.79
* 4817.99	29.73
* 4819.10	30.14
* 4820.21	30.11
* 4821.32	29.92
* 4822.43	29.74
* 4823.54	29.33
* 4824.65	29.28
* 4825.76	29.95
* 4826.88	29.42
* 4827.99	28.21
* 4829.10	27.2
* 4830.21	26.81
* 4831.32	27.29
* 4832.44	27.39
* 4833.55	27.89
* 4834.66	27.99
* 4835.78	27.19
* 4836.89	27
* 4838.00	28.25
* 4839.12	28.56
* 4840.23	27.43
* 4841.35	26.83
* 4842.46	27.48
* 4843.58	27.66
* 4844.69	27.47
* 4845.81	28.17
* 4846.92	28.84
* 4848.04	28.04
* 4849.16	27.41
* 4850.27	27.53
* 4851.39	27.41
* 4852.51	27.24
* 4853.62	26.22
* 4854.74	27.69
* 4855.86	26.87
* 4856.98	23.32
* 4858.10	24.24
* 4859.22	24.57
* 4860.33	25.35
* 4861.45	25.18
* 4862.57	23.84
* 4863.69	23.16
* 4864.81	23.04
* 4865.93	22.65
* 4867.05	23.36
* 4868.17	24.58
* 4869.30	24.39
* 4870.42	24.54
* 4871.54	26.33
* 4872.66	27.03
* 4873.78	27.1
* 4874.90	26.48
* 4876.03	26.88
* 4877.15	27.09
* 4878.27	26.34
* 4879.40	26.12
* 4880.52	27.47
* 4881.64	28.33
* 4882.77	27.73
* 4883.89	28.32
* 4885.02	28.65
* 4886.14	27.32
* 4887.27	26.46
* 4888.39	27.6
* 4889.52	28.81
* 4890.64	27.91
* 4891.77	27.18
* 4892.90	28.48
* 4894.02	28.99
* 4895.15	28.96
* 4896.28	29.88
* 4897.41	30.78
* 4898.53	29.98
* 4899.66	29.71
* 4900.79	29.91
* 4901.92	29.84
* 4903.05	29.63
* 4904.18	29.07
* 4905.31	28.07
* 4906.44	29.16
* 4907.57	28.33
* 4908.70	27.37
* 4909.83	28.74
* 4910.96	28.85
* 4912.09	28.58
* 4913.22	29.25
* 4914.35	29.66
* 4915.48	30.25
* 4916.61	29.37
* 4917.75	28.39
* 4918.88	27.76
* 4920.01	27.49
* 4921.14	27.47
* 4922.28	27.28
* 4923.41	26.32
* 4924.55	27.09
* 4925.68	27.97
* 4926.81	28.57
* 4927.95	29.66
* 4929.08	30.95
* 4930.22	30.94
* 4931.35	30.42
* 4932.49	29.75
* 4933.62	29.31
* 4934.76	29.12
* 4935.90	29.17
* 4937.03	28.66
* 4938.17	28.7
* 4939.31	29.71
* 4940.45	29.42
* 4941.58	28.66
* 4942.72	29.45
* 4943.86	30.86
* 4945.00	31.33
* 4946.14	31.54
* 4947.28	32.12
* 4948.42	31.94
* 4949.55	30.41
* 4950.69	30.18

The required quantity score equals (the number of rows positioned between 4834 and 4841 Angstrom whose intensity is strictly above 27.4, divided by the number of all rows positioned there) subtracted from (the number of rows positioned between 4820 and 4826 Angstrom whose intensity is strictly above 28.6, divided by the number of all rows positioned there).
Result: 0.3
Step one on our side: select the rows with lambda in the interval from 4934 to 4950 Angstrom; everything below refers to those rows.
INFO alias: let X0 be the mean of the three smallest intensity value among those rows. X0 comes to 28.7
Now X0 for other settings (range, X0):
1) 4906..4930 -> 26.9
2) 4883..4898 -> 27.0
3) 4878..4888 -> 26.3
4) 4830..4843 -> 26.9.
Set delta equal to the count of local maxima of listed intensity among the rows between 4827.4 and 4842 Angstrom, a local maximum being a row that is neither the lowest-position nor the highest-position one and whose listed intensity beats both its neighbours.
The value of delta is 2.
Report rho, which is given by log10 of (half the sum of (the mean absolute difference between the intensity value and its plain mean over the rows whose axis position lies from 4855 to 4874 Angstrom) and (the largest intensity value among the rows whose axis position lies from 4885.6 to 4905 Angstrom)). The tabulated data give 1.20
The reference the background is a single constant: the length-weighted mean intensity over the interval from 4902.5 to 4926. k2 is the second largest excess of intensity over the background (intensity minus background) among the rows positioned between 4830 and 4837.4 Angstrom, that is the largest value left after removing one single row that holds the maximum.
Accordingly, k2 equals -0.5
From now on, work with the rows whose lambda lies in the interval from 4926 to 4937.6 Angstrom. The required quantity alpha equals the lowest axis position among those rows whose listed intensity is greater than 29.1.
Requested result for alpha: 4927.95 Angstrom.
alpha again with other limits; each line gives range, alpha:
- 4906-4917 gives 4906.44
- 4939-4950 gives 4939.31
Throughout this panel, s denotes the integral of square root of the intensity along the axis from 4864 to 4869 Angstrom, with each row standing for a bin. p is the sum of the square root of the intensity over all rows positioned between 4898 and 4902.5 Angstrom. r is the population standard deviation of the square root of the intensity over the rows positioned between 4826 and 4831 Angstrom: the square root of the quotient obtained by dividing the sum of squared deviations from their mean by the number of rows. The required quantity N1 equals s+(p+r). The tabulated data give 46.1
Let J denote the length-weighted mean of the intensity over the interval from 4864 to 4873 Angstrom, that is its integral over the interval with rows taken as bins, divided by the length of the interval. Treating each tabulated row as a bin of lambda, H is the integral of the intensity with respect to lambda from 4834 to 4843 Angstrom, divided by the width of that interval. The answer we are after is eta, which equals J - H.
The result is -3.2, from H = 27.6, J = 24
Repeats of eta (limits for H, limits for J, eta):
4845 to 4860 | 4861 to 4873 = -2.4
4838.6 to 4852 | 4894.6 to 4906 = 1.8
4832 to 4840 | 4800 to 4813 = 0.7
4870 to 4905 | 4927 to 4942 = 1.5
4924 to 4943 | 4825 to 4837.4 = -1.4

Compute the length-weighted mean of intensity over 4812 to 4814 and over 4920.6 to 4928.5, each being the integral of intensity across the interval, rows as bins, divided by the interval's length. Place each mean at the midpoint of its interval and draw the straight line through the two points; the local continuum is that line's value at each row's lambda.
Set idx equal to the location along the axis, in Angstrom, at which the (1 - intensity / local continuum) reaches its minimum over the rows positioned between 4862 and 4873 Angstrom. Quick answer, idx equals 4872.66 Angstrom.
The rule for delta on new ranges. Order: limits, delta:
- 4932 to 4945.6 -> 2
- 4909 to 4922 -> 2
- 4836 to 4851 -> 3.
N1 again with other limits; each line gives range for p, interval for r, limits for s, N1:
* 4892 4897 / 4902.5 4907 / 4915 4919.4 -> 45.3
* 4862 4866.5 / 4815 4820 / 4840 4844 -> 40.2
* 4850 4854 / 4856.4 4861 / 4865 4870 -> 45.2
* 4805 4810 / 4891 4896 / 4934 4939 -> 48.5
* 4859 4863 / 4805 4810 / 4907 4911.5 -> 44.0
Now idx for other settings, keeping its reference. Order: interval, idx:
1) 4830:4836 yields 4834.66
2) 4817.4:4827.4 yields 4819.10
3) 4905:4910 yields 4906.44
